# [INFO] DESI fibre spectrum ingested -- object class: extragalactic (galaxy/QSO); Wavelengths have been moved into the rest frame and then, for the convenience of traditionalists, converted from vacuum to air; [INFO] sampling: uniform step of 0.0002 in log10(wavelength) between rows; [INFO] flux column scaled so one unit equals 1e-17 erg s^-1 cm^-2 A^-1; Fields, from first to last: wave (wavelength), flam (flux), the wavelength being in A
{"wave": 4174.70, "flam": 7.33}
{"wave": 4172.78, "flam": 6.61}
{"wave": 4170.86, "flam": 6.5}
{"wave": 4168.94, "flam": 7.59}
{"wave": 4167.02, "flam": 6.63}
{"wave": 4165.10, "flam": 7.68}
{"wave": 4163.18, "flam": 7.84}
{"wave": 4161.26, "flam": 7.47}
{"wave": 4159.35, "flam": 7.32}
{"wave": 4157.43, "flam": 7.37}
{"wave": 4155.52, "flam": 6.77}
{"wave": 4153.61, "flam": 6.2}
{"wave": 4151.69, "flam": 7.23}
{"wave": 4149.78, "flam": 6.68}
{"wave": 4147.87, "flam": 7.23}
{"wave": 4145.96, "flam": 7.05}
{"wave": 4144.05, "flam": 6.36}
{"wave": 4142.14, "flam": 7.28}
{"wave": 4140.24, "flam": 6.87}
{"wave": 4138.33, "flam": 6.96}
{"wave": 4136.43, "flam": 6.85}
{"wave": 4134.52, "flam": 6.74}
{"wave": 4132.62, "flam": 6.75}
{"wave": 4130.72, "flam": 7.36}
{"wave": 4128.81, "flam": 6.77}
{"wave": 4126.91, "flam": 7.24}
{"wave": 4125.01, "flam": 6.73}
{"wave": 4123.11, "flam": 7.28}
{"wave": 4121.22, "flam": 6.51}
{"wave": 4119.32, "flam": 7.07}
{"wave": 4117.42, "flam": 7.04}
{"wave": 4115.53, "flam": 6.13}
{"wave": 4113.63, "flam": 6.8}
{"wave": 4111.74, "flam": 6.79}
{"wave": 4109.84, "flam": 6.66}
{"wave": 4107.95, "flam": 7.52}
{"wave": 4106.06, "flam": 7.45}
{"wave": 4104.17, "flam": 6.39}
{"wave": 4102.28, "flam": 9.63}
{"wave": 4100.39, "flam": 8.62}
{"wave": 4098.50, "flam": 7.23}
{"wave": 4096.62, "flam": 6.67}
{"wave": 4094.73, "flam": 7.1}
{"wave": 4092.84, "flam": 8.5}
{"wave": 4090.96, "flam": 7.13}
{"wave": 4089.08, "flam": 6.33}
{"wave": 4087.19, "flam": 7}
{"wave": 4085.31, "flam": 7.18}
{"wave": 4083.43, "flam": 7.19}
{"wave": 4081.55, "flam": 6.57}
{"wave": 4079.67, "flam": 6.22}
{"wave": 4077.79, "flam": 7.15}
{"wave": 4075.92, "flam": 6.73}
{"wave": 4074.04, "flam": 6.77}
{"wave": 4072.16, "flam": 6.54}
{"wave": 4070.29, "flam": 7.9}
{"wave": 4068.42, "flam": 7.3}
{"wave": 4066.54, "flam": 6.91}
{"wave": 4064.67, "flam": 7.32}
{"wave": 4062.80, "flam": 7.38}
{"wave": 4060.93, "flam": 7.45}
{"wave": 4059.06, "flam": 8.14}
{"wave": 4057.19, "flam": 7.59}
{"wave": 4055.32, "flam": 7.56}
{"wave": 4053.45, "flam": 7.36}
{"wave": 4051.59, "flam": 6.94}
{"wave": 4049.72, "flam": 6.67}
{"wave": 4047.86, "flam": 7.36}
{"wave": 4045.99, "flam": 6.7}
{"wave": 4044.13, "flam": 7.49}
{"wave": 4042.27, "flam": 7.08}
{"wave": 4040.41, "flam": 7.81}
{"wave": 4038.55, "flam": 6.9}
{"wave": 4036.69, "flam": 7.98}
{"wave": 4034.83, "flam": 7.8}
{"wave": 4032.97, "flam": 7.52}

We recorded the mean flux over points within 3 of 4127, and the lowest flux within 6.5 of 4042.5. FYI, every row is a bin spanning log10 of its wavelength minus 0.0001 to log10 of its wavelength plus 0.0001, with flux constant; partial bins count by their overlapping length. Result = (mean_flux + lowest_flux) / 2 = 6.8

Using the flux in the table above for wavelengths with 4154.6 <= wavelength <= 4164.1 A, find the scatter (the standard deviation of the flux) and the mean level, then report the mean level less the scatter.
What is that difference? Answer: 7.0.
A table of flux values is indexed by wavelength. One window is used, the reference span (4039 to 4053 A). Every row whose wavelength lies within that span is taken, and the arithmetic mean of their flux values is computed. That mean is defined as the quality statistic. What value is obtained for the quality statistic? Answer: 7.2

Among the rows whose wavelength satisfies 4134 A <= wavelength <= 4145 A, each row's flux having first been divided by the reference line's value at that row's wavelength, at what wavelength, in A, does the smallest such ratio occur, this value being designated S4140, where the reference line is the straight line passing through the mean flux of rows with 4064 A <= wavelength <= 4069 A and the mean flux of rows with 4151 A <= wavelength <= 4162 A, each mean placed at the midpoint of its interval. 4144.05 A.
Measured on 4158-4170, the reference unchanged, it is 4167.02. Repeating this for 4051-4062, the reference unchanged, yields 4051.59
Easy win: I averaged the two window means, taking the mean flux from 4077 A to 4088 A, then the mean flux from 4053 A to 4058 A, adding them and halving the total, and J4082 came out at 7.19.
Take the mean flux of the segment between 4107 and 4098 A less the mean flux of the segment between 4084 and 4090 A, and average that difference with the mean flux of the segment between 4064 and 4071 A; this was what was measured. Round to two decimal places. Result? 4.19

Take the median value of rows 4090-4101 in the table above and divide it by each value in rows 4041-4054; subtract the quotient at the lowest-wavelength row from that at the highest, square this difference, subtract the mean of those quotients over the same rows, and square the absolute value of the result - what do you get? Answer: 1.03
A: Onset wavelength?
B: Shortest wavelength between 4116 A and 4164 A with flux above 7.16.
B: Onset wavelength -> 4123.11 A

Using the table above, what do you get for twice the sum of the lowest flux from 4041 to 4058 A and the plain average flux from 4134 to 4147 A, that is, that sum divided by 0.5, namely 27.1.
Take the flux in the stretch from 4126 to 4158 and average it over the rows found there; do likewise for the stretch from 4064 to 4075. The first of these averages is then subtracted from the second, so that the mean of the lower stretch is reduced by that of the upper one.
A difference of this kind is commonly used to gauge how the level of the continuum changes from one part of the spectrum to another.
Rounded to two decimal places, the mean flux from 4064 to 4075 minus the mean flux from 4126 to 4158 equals 0.20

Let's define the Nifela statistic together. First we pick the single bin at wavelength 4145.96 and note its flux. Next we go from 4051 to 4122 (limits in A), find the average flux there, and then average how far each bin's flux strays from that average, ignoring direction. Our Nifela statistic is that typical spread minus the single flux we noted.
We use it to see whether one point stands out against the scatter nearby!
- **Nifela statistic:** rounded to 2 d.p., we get -6.56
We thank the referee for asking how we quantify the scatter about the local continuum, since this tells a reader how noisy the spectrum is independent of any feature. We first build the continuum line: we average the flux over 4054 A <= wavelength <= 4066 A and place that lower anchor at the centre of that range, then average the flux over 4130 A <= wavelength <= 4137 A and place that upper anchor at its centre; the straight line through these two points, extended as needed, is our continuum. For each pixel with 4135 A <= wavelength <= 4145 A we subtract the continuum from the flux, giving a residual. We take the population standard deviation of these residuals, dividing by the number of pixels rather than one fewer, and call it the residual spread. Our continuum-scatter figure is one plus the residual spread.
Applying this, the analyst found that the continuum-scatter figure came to 1.3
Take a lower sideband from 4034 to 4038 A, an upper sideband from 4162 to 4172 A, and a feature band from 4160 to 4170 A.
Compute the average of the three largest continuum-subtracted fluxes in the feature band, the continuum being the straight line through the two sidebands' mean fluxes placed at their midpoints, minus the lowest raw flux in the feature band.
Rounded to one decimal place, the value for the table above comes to -6.2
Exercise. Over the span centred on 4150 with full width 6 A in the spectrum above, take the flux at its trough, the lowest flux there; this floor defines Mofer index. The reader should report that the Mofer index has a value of 6.68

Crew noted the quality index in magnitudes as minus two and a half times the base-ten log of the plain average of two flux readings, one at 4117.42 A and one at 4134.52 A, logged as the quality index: -2.10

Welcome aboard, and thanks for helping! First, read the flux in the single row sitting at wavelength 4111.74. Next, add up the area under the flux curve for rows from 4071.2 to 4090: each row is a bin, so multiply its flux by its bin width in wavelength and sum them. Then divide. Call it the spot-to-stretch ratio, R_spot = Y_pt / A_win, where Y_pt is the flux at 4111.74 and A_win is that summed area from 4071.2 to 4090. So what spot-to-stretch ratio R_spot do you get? 0.0534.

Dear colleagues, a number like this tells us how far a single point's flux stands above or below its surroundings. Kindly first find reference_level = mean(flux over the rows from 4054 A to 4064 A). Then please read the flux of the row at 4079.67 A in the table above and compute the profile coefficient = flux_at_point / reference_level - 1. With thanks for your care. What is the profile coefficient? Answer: -0.18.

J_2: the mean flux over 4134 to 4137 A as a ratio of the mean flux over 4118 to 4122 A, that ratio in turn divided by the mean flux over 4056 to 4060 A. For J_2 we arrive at 0.127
